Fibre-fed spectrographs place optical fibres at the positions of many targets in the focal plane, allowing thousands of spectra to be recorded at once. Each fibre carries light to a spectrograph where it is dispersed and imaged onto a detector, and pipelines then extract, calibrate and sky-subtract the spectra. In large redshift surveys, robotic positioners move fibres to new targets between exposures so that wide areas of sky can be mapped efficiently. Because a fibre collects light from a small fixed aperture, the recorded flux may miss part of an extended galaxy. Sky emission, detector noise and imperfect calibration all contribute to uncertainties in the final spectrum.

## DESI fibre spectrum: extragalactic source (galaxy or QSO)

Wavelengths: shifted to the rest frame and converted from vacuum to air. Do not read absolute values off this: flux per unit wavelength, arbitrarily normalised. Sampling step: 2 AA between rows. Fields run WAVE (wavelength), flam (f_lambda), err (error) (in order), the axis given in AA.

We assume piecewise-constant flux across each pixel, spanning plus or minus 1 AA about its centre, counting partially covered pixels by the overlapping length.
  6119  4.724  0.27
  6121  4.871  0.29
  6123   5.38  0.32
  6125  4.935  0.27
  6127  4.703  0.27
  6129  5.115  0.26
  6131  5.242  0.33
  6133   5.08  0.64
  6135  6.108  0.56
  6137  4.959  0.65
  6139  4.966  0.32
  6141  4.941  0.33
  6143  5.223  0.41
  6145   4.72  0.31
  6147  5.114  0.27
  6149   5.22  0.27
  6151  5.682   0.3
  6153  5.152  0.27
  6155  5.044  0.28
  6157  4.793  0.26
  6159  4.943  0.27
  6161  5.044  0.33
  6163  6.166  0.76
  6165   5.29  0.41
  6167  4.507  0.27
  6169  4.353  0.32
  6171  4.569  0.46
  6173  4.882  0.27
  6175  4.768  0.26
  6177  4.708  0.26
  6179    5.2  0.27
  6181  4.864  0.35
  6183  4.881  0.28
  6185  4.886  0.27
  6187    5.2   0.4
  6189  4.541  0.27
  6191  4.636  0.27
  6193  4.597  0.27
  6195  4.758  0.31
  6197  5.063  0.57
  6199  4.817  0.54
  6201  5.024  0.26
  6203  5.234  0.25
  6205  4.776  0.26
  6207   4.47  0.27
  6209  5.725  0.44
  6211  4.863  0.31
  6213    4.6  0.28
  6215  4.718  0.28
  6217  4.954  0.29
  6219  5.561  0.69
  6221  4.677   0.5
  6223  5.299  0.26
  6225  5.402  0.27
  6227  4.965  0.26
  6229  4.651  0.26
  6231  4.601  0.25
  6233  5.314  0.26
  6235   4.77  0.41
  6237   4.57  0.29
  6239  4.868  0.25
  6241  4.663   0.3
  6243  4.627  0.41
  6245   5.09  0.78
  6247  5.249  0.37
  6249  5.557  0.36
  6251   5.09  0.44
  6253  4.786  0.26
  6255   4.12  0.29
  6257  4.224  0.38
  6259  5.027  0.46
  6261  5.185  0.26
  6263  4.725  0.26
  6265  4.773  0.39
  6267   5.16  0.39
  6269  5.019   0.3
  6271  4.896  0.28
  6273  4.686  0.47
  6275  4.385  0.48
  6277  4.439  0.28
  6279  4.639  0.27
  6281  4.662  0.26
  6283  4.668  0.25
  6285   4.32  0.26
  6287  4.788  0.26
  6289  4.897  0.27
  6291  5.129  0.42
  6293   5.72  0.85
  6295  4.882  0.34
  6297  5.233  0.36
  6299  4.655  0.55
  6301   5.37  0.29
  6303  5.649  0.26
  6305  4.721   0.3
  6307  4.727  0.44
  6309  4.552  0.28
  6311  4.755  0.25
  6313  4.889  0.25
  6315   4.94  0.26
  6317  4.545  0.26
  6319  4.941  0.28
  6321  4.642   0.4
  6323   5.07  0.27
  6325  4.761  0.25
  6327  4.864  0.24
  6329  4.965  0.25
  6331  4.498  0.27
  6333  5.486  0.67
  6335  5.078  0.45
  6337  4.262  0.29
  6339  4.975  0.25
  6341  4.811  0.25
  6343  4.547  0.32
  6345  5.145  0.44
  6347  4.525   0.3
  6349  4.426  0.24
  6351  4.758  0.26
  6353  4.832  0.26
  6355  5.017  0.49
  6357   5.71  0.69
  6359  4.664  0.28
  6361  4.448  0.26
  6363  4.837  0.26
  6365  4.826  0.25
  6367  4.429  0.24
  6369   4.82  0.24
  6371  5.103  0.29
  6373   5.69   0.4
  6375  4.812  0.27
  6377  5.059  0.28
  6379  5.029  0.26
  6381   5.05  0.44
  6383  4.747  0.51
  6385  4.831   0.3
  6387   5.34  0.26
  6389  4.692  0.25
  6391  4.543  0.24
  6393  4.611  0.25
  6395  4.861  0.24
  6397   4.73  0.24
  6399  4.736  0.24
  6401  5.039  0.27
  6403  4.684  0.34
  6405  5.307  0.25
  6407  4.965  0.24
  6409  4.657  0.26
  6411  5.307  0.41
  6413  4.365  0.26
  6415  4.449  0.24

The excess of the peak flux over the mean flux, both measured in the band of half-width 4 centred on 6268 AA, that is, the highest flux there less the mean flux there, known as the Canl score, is 0.2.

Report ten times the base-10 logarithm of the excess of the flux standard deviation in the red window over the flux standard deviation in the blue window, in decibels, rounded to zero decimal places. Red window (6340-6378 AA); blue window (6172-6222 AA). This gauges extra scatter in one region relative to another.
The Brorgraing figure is -12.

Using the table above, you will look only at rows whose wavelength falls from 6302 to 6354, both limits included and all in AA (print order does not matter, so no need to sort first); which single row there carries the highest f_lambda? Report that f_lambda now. 5.649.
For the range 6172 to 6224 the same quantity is 5.725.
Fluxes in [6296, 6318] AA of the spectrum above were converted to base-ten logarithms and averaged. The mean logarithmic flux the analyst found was 0.690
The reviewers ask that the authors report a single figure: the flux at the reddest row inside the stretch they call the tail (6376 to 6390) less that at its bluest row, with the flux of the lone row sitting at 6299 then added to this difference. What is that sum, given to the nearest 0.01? 4.29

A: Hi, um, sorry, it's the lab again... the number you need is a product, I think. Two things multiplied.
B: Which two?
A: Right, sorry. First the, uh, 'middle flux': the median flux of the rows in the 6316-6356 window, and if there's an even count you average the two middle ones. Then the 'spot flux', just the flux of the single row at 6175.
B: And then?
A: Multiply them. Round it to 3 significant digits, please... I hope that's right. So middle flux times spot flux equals 23.0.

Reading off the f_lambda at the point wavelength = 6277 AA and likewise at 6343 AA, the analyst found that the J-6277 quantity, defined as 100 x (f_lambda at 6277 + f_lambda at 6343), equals 899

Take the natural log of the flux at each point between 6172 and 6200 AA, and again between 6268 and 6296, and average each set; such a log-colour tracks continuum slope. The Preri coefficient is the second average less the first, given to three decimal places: -0.012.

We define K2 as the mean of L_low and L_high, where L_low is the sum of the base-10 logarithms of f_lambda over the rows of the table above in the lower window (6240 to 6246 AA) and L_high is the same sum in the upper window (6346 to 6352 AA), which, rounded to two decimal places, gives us 2.01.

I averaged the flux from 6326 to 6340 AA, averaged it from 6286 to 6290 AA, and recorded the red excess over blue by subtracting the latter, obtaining 0.03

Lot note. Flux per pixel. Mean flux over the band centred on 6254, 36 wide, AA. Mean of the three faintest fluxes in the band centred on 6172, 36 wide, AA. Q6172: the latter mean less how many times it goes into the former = 3.377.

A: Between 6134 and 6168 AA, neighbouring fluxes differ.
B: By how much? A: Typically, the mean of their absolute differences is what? 0.43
